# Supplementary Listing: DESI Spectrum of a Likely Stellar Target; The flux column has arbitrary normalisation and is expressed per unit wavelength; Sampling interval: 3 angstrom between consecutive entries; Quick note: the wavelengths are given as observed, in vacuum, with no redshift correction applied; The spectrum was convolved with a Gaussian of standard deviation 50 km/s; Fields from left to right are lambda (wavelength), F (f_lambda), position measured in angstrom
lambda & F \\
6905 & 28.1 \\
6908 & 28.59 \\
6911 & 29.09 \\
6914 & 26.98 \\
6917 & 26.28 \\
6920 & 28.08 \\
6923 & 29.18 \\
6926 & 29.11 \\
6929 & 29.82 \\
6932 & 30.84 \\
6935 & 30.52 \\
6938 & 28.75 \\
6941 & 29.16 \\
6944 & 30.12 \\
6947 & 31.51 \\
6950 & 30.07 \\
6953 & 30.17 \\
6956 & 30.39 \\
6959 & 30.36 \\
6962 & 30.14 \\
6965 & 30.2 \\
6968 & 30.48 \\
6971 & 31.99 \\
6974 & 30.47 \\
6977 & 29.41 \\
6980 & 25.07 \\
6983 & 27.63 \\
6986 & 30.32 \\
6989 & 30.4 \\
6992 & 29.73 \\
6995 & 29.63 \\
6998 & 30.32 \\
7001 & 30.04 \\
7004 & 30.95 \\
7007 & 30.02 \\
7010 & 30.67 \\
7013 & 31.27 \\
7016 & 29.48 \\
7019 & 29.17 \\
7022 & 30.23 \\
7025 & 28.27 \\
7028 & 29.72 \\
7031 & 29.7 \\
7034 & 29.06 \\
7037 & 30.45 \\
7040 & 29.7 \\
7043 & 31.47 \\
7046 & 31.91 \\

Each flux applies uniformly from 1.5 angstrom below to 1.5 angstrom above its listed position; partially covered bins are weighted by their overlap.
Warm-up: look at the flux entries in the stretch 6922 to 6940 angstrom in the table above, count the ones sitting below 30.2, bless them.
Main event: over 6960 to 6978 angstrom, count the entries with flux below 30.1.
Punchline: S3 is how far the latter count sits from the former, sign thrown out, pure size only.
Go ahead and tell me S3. 3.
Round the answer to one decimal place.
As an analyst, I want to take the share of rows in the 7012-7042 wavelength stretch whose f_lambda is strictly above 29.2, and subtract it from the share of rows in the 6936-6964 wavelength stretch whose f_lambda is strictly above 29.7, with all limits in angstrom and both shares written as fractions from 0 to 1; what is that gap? 0.1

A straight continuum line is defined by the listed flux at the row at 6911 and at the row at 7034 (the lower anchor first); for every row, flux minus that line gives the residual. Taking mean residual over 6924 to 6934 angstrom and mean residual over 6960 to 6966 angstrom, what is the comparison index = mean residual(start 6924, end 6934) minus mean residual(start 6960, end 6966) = -0.3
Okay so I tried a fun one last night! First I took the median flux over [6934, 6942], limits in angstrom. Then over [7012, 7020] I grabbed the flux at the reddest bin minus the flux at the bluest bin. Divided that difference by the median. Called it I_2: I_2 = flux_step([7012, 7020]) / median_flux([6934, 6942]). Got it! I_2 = -0.072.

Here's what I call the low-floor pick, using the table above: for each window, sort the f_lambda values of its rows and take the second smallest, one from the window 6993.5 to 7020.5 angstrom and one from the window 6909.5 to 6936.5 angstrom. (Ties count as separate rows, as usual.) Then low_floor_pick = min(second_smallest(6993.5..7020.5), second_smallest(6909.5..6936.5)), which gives 27.0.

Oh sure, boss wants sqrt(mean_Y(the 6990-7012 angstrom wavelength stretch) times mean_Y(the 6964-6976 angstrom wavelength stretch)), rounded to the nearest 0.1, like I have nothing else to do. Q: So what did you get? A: 30.5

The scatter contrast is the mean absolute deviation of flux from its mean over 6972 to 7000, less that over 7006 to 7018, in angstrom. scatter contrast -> 0.67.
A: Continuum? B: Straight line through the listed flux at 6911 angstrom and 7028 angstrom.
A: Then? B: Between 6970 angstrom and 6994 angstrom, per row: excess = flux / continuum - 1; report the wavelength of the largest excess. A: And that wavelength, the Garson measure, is 6971 angstrom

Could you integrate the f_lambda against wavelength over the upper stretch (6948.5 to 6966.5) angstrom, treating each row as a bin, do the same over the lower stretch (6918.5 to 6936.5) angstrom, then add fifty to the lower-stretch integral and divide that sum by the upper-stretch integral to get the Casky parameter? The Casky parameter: 1.07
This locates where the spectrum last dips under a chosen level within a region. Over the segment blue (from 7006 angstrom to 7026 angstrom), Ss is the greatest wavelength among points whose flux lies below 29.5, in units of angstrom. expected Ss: 7025 angstrom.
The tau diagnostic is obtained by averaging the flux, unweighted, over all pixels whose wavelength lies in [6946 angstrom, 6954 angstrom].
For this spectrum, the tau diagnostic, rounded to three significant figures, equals 30.6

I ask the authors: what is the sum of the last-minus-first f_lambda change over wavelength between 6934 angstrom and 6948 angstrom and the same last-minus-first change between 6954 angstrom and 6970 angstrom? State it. 1.1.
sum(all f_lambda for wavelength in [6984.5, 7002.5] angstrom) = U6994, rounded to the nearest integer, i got 180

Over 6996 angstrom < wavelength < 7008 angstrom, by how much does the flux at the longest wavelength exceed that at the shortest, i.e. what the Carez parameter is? -0.3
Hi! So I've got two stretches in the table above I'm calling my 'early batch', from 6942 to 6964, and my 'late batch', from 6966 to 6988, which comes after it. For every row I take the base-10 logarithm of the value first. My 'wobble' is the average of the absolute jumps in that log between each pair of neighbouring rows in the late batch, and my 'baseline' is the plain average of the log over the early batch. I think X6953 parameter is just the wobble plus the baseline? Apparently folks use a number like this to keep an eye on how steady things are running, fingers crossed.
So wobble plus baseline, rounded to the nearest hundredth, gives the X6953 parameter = 1.52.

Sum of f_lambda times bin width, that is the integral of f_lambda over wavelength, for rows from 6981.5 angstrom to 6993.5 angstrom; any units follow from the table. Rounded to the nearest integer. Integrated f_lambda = 354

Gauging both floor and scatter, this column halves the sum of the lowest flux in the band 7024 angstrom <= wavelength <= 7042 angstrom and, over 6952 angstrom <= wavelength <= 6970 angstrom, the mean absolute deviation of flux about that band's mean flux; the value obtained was 14.2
